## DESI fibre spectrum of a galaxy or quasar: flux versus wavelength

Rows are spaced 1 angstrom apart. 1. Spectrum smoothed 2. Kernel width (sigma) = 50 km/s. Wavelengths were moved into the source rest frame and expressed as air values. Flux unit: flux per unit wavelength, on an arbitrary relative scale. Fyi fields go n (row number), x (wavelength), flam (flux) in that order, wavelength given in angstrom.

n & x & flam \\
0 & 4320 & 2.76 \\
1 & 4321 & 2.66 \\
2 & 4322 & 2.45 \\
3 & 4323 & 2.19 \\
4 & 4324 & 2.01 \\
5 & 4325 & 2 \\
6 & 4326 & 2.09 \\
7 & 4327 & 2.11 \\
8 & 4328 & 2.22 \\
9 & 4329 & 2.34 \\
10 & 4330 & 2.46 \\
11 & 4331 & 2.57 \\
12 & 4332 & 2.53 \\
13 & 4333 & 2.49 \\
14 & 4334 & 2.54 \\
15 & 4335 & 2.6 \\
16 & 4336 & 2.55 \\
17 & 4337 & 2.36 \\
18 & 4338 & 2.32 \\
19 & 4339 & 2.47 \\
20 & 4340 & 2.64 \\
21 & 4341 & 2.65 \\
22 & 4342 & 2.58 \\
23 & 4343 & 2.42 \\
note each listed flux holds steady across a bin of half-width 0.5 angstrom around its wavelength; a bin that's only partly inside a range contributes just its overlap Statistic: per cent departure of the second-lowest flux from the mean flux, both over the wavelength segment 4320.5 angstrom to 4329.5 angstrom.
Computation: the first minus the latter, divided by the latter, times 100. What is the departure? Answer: -10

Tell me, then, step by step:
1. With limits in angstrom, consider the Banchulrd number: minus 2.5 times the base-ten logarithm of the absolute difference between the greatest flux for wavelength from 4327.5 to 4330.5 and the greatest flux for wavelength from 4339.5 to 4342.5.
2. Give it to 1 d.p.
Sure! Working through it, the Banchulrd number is 1.8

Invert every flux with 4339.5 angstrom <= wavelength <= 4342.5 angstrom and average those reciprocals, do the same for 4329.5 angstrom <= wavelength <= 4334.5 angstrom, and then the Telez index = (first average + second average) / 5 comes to 0.156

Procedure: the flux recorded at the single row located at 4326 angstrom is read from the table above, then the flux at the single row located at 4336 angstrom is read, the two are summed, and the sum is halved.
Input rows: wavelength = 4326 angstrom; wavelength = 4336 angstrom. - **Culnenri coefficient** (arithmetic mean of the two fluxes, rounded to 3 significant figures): 2.32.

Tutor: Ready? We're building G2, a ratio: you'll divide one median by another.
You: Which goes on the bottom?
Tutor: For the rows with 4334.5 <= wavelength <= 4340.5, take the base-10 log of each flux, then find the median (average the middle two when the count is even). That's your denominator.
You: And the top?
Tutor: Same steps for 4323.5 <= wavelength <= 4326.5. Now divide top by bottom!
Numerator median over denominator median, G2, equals 0.76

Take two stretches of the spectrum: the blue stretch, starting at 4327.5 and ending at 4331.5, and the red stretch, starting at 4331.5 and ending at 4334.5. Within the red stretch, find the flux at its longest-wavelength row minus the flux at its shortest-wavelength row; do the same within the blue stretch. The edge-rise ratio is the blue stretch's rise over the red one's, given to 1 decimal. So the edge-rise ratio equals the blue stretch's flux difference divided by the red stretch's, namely 35.0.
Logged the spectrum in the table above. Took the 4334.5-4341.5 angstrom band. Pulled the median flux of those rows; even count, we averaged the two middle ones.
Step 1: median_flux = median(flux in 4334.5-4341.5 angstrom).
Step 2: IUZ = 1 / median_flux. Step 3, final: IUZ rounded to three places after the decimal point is 0.392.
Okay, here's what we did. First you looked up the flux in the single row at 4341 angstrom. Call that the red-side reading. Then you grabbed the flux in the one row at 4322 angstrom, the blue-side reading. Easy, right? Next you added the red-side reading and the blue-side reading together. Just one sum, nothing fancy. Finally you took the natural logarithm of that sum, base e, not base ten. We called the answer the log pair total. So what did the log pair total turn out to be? 1.63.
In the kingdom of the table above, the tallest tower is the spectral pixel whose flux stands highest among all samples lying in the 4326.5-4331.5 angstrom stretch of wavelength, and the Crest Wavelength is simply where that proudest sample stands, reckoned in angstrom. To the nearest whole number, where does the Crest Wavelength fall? 4331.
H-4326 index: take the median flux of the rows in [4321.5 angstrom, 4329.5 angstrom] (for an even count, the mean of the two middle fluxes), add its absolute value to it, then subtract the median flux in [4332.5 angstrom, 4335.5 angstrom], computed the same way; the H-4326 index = 1.76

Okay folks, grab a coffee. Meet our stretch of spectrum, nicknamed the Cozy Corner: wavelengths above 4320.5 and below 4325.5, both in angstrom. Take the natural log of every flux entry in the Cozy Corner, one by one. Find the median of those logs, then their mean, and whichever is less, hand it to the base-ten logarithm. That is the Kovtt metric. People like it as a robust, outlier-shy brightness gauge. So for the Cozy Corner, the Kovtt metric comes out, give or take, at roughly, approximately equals -0.11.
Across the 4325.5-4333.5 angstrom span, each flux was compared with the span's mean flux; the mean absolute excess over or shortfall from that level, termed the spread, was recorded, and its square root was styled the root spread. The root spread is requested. 0.40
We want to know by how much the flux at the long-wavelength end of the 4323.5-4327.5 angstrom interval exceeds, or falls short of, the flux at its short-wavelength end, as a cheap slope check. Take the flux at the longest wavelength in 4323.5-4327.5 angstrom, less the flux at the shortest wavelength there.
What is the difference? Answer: 0.10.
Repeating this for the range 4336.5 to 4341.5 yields 0.29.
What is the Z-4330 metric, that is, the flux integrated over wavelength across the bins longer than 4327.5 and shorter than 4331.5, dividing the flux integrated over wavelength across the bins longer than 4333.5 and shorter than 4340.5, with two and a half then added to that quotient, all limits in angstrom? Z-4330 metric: 4.32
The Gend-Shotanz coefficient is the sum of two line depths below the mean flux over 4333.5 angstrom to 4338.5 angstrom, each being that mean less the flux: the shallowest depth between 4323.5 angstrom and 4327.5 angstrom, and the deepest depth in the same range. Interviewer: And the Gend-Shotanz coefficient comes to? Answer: 0.8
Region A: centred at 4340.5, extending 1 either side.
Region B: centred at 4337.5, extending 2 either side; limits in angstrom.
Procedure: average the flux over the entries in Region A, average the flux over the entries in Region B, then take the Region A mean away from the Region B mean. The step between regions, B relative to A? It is -0.22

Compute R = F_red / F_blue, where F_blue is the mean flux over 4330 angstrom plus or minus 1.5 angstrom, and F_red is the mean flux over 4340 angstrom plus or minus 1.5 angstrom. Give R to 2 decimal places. 1.05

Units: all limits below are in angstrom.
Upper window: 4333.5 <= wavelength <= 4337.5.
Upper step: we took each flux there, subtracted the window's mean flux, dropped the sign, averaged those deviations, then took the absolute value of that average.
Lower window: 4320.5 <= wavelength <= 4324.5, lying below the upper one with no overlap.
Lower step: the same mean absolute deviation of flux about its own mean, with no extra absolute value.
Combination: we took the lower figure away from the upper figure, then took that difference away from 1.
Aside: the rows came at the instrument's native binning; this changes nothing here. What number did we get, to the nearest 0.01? 1.15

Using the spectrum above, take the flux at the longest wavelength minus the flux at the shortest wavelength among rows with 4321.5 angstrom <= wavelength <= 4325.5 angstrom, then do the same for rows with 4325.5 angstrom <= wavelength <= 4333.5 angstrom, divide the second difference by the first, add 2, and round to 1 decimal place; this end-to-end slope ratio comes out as 1.1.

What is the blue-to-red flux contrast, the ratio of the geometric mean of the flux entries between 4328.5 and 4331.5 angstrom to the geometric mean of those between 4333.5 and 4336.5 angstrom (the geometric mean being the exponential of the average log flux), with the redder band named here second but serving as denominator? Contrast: 0.96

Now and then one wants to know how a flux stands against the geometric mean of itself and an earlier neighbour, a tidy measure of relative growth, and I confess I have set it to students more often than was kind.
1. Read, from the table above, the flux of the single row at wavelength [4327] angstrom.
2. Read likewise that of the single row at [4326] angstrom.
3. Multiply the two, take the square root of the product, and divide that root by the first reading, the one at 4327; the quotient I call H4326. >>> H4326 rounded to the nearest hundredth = 1.00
